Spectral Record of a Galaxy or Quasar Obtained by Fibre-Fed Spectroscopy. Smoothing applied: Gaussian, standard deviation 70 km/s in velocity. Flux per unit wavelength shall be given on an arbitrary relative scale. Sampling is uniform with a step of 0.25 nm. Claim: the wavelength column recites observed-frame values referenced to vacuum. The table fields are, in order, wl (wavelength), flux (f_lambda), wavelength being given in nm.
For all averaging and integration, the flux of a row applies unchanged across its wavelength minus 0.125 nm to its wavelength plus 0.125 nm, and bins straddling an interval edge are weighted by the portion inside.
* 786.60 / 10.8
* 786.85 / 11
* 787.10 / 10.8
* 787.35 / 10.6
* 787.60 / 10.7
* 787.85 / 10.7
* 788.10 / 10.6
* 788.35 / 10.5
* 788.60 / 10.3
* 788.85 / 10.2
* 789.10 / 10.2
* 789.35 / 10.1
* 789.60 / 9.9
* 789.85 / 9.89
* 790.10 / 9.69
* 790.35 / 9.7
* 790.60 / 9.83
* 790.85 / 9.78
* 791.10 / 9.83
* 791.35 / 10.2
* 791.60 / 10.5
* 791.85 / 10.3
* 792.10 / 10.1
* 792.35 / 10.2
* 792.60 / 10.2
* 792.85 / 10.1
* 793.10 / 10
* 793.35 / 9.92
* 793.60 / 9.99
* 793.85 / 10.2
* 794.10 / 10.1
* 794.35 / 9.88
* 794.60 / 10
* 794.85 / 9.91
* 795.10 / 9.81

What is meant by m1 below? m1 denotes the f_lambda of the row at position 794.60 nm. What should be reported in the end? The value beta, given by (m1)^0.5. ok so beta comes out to 3.16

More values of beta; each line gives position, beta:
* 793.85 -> 3.19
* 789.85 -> 3.14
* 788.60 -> 3.21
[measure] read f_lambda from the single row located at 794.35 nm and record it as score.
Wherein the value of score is 9.88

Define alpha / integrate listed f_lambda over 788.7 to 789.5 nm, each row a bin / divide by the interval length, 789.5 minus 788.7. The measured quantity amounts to 10.2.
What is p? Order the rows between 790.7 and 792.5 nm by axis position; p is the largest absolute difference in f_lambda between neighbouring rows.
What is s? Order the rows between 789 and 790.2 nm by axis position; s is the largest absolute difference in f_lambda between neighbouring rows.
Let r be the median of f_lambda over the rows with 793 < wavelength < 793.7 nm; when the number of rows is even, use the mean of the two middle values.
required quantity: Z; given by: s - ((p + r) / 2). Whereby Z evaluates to -4.98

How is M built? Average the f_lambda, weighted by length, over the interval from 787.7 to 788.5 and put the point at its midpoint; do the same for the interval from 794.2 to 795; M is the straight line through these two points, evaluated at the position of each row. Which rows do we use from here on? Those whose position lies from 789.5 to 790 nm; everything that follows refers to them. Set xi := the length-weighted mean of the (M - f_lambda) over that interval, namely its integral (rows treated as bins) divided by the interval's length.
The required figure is 0.54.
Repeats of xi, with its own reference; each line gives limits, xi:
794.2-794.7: 0.00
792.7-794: 0.01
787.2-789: 0.08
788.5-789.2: 0.29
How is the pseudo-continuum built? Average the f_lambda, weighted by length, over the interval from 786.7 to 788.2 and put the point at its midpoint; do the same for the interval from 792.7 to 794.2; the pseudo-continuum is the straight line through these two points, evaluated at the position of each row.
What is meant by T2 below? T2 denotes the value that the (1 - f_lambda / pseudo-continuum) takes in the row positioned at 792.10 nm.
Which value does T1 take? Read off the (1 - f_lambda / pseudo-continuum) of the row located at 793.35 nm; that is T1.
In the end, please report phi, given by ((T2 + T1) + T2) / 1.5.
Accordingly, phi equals 0.024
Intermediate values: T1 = 0.0144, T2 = 0.01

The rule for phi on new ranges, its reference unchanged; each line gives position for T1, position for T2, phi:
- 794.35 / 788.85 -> 0.052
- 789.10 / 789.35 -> 0.075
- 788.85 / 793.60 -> 0.030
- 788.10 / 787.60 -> 0.006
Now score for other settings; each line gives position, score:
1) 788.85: 10.2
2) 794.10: 10.1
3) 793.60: 9.99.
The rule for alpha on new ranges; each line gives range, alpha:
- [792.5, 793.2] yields 10.1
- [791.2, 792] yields 10.3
